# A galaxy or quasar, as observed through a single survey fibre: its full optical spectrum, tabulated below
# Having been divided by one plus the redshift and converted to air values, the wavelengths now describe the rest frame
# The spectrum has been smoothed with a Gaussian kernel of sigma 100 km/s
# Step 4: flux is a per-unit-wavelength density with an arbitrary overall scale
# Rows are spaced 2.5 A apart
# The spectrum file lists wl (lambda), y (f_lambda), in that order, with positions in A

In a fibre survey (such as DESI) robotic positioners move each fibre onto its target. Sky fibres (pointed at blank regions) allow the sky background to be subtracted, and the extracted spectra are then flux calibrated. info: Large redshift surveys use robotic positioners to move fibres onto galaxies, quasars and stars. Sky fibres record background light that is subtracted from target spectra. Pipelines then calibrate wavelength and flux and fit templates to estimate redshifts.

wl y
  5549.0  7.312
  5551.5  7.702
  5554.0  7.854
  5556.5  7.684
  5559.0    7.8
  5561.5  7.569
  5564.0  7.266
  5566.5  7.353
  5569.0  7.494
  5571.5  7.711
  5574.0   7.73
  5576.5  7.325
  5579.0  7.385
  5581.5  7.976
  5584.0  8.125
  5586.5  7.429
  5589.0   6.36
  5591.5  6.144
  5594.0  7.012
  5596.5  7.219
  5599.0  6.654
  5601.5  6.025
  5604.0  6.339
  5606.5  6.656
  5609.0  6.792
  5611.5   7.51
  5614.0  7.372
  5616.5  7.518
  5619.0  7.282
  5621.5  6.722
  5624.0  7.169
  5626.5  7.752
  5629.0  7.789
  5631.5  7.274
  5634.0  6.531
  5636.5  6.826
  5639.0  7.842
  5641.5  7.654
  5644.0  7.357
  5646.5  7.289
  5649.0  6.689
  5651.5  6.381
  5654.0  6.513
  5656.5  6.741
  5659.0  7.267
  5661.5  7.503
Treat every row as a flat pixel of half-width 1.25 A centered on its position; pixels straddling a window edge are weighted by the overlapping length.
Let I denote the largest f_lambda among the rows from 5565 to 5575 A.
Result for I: 7.73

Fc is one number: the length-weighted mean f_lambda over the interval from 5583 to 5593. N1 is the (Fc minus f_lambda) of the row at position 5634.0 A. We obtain 0.46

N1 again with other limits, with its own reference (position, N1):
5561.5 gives -0.58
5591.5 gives 0.84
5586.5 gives -0.44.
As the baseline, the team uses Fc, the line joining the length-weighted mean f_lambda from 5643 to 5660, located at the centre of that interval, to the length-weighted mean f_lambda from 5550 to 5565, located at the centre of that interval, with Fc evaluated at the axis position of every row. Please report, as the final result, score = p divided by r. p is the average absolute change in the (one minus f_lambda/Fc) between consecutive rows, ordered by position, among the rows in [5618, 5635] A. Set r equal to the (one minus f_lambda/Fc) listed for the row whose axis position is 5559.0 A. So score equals -3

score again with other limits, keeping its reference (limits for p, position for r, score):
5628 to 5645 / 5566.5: 2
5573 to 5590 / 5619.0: -3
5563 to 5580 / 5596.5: 2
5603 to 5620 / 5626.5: 0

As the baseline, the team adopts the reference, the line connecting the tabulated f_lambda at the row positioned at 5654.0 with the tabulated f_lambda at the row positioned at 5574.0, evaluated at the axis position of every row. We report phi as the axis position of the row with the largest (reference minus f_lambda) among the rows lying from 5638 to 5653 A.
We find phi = 5651.5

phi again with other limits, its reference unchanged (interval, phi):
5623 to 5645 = 5634.0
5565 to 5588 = 5566.5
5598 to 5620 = 5601.5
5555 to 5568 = 5564.0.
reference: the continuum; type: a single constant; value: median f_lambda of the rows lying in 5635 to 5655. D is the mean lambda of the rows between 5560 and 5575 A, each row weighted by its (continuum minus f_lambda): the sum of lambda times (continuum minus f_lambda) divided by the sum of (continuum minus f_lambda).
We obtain 5568.8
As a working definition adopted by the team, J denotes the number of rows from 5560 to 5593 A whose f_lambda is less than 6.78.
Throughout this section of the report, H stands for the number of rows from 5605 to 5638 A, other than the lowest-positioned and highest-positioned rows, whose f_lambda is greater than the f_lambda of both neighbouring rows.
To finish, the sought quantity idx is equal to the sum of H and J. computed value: 5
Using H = 3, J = 2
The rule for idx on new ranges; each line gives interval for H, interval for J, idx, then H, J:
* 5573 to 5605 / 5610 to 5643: 4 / 2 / 2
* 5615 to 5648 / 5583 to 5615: 8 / 2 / 6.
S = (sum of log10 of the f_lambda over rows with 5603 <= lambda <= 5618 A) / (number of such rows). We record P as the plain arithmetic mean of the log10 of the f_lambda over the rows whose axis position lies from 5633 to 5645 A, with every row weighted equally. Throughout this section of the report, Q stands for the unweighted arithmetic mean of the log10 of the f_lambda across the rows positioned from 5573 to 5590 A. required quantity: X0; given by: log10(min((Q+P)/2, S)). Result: -0.073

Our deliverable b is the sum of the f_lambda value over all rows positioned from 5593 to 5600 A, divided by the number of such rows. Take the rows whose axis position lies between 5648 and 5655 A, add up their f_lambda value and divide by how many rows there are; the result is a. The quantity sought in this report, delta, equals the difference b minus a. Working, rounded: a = 6.5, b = 6.96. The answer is 0.43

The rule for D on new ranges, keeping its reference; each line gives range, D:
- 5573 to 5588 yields 5580.8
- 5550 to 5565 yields 5556.7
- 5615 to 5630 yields 5624.9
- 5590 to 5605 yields 5598.8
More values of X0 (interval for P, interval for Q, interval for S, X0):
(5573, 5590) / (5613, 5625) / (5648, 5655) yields -0.089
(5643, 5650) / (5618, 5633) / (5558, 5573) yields -0.066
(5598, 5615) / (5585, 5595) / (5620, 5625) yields -0.082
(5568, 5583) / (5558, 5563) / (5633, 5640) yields -0.072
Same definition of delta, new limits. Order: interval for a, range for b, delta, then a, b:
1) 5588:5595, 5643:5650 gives 0.61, 6.5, 7.11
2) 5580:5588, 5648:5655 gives -1.32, 7.8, 6.53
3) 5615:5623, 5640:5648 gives 0.26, 7.2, 7.43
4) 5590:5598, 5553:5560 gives 0.99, 6.8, 7.78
